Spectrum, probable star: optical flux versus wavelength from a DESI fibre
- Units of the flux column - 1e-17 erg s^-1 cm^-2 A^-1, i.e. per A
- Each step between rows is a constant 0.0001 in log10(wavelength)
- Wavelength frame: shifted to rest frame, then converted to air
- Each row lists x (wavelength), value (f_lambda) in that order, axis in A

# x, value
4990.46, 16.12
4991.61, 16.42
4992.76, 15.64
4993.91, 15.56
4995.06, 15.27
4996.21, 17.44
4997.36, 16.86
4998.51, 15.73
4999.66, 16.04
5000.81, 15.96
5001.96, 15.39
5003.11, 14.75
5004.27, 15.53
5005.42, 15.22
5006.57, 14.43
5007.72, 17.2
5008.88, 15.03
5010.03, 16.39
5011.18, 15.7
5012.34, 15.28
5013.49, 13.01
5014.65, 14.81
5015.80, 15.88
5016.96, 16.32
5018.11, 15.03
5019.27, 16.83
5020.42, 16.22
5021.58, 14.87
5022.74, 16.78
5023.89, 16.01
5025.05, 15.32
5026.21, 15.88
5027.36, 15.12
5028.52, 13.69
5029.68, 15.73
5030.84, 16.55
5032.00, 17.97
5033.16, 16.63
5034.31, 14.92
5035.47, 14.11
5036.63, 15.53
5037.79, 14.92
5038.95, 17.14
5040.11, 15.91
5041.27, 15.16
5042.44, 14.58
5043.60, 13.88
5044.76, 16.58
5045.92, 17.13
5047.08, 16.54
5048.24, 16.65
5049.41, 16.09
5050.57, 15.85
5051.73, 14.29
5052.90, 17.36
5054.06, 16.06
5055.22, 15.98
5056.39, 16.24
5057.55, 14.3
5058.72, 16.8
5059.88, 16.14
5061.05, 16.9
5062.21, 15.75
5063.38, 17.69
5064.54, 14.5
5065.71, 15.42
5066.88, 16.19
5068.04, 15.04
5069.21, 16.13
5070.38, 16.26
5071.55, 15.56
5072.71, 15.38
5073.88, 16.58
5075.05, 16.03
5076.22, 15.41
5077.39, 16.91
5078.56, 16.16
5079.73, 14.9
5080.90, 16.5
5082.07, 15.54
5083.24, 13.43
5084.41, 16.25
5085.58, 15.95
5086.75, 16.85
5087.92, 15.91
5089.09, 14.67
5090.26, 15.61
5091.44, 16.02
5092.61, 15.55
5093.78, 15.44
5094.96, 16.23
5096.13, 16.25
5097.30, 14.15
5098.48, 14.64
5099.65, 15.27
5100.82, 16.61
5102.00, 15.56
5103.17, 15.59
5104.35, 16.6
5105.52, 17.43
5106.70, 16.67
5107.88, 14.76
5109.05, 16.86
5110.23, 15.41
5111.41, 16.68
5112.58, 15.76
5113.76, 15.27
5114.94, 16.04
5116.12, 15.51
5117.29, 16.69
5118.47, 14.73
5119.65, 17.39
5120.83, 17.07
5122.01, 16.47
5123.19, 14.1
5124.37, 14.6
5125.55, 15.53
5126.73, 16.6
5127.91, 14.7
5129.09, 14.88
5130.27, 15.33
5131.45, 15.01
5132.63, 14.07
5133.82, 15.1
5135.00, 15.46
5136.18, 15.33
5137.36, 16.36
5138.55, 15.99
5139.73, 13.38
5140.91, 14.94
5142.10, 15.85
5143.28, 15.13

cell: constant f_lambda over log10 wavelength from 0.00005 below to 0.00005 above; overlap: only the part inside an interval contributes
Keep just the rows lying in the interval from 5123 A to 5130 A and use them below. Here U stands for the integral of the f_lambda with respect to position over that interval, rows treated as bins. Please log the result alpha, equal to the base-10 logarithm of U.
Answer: 2.03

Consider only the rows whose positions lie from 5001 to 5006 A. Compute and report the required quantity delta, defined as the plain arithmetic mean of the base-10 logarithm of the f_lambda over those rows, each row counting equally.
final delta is 1.182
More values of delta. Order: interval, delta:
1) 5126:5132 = 1.184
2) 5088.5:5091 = 1.180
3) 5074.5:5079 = 1.207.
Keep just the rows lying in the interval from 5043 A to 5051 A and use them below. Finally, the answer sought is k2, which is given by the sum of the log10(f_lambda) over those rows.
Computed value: 8.44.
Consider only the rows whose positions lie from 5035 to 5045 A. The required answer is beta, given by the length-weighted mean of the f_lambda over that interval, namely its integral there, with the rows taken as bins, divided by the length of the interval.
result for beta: 15.3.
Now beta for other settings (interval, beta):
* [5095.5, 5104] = 15.5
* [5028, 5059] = 15.8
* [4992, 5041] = 15.7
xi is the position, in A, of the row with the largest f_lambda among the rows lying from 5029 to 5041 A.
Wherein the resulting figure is 5032.00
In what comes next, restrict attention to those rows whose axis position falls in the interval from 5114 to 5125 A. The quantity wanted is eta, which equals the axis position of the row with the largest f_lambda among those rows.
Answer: 5119.65 A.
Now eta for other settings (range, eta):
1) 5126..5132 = 5126.73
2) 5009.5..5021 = 5019.27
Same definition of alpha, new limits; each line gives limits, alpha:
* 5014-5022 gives 2.10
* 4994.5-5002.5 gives 2.11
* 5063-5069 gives 1.97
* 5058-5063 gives 1.91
